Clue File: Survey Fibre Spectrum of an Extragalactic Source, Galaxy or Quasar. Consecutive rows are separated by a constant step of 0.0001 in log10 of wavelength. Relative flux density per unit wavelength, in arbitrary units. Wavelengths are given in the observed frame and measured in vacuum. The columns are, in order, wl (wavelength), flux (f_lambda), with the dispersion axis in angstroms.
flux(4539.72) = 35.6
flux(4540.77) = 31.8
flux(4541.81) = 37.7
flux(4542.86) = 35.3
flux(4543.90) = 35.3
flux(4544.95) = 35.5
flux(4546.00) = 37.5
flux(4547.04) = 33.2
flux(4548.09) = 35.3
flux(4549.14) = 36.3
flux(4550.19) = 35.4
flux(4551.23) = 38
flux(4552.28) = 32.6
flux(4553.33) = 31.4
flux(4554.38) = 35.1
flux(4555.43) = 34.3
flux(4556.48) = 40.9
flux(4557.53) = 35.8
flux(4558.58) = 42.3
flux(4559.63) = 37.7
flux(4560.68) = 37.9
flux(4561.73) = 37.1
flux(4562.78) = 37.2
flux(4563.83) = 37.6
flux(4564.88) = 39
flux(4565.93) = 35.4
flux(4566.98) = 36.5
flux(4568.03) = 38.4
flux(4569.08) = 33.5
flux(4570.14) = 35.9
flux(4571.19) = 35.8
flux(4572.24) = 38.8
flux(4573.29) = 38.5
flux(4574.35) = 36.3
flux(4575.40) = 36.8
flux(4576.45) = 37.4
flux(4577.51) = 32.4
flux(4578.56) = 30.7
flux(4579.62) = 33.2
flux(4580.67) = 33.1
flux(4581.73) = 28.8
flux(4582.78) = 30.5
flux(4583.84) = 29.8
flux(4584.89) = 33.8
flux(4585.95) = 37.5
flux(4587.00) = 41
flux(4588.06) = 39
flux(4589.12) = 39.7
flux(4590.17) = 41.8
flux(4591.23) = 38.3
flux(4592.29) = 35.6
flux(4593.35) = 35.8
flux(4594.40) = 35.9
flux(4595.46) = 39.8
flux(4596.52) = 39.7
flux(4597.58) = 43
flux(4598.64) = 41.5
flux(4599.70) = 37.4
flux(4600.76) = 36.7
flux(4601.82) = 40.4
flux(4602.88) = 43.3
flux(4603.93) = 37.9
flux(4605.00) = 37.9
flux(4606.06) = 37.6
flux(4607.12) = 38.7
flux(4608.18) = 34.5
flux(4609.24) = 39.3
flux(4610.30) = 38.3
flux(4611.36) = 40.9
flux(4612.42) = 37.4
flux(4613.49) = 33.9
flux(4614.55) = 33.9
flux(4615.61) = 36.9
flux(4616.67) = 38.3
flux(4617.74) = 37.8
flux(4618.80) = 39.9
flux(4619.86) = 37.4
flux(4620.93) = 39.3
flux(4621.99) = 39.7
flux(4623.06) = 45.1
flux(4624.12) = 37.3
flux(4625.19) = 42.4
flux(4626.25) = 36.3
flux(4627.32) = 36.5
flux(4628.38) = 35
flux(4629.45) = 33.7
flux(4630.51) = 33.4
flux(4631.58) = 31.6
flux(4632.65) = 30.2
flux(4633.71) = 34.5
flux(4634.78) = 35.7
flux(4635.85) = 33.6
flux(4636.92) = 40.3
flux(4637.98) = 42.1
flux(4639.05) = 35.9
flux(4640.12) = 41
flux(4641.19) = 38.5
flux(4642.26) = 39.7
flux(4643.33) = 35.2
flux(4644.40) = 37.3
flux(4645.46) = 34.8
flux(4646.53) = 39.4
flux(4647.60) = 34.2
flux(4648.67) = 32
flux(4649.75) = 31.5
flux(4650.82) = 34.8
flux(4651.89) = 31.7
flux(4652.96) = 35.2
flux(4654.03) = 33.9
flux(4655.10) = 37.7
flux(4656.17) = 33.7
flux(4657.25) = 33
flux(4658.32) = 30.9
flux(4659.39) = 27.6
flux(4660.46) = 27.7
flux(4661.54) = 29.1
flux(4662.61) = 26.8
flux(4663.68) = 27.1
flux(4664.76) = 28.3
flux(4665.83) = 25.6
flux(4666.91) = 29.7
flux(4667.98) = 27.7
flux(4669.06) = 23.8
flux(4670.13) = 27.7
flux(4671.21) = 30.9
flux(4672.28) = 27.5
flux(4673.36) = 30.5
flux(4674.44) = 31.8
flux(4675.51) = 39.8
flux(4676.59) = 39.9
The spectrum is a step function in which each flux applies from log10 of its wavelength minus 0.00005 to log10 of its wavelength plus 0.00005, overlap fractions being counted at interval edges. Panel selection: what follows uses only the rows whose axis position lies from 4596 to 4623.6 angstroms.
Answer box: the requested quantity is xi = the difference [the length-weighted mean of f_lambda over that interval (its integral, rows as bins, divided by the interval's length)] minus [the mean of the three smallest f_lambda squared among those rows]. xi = -1124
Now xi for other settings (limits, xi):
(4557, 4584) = -847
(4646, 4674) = -616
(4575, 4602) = -846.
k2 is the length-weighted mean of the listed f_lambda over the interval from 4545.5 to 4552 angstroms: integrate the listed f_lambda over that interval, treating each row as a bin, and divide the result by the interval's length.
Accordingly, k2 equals 35.8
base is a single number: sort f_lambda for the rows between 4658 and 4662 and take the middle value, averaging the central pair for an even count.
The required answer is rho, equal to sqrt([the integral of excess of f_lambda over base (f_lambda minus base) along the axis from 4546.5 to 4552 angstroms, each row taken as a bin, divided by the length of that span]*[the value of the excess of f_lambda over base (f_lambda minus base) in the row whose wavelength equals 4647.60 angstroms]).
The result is 6.4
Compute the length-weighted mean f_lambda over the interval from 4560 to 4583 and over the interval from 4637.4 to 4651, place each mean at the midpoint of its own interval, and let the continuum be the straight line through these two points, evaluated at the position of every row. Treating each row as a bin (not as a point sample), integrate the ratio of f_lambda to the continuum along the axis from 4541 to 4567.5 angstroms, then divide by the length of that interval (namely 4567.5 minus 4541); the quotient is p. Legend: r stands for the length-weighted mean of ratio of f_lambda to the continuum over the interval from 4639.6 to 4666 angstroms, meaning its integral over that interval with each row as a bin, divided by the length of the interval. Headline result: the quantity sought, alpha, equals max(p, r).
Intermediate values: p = 1.03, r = 0.90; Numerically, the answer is 1.03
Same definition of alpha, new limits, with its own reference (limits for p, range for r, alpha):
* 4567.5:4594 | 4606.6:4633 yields 1.02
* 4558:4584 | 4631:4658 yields 1.00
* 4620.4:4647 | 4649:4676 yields 1.02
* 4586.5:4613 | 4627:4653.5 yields 1.08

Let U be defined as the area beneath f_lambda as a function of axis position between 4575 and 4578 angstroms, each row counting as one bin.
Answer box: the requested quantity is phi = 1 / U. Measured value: 0.009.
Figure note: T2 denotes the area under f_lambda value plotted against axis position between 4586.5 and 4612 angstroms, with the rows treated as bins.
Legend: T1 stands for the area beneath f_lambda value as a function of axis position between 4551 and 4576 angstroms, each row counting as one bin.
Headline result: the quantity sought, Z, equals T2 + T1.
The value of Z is 1911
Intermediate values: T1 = 919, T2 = 992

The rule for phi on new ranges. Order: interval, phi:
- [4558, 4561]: 0.008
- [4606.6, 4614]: 0.004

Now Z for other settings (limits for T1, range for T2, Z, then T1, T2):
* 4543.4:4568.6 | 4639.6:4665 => 1768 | 919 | 849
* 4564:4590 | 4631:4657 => 1851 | 926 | 925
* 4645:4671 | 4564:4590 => 1731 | 805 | 926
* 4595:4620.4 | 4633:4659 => 1902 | 976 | 926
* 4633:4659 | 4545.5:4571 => 1855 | 926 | 929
